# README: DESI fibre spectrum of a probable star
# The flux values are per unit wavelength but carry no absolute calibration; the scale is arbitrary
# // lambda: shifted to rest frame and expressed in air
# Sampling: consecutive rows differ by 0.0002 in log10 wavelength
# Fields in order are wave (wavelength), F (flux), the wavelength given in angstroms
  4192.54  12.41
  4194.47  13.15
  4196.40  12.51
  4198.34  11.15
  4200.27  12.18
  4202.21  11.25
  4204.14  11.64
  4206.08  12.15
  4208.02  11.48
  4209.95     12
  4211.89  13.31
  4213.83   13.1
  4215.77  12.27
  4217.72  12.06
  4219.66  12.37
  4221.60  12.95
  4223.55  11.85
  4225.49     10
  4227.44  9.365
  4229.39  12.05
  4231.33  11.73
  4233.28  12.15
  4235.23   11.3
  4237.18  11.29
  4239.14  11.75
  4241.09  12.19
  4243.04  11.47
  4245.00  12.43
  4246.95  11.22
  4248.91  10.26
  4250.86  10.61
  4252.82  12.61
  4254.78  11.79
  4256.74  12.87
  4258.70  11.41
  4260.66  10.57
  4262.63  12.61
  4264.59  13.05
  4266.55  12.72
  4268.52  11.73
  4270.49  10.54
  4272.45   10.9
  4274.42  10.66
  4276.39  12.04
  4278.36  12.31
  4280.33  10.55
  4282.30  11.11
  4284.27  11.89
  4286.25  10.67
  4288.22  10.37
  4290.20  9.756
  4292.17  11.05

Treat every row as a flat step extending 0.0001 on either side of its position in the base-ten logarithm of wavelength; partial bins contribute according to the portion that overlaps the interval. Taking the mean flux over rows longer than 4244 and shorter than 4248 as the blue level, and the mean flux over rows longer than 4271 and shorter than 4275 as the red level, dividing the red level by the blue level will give 0.91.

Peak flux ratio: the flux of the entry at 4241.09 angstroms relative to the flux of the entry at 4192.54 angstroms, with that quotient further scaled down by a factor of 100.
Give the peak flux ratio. 0.0098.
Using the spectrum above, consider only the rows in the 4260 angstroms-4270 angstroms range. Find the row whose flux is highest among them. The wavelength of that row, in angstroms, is 4264.59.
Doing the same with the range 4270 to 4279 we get 4278.36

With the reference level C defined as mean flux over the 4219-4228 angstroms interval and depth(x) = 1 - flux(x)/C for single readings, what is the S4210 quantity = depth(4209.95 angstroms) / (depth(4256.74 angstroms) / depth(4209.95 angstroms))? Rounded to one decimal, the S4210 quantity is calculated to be 0.0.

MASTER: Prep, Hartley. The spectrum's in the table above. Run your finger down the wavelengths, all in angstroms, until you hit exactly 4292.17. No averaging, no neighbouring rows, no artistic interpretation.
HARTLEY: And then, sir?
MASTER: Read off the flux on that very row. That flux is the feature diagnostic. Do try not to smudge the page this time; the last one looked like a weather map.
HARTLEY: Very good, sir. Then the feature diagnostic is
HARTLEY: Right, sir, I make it 11.05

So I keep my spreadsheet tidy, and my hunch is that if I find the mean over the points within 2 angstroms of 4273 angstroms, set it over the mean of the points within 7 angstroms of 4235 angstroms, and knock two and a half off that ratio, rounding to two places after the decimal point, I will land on -1.58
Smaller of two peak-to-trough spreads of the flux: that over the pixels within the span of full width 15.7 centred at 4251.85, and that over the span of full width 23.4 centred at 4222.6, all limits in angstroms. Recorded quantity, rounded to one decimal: 2.6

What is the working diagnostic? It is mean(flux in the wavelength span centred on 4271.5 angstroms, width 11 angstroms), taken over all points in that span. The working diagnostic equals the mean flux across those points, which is 11.4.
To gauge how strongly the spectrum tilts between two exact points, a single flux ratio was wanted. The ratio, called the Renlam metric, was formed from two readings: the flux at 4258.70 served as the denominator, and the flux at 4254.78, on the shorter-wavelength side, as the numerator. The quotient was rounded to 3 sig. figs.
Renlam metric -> 1.03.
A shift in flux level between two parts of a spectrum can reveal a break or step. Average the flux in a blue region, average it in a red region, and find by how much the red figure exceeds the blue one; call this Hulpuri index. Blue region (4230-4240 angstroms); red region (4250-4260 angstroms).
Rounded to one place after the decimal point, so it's 0.2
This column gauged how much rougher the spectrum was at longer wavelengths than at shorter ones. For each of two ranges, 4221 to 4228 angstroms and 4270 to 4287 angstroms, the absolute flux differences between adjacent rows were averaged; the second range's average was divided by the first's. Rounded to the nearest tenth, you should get 0.7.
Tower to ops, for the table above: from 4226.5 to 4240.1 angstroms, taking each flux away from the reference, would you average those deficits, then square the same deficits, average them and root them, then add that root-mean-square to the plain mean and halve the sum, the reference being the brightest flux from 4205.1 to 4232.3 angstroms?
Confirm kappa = 2.03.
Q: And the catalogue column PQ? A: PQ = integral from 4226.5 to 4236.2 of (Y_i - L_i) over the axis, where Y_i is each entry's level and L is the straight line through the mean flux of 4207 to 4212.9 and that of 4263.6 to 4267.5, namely -12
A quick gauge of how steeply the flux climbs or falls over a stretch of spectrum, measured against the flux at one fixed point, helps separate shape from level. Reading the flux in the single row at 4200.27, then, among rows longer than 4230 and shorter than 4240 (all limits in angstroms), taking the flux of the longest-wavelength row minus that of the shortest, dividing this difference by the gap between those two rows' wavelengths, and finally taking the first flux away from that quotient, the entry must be -12.2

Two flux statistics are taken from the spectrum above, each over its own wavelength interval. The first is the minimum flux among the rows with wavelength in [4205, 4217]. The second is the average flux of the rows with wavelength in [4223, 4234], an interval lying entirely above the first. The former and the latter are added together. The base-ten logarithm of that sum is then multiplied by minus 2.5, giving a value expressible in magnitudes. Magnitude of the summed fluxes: -3.39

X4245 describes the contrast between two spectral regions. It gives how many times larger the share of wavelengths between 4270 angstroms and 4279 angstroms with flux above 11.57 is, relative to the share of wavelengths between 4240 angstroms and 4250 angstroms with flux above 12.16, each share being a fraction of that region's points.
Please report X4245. 1.00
